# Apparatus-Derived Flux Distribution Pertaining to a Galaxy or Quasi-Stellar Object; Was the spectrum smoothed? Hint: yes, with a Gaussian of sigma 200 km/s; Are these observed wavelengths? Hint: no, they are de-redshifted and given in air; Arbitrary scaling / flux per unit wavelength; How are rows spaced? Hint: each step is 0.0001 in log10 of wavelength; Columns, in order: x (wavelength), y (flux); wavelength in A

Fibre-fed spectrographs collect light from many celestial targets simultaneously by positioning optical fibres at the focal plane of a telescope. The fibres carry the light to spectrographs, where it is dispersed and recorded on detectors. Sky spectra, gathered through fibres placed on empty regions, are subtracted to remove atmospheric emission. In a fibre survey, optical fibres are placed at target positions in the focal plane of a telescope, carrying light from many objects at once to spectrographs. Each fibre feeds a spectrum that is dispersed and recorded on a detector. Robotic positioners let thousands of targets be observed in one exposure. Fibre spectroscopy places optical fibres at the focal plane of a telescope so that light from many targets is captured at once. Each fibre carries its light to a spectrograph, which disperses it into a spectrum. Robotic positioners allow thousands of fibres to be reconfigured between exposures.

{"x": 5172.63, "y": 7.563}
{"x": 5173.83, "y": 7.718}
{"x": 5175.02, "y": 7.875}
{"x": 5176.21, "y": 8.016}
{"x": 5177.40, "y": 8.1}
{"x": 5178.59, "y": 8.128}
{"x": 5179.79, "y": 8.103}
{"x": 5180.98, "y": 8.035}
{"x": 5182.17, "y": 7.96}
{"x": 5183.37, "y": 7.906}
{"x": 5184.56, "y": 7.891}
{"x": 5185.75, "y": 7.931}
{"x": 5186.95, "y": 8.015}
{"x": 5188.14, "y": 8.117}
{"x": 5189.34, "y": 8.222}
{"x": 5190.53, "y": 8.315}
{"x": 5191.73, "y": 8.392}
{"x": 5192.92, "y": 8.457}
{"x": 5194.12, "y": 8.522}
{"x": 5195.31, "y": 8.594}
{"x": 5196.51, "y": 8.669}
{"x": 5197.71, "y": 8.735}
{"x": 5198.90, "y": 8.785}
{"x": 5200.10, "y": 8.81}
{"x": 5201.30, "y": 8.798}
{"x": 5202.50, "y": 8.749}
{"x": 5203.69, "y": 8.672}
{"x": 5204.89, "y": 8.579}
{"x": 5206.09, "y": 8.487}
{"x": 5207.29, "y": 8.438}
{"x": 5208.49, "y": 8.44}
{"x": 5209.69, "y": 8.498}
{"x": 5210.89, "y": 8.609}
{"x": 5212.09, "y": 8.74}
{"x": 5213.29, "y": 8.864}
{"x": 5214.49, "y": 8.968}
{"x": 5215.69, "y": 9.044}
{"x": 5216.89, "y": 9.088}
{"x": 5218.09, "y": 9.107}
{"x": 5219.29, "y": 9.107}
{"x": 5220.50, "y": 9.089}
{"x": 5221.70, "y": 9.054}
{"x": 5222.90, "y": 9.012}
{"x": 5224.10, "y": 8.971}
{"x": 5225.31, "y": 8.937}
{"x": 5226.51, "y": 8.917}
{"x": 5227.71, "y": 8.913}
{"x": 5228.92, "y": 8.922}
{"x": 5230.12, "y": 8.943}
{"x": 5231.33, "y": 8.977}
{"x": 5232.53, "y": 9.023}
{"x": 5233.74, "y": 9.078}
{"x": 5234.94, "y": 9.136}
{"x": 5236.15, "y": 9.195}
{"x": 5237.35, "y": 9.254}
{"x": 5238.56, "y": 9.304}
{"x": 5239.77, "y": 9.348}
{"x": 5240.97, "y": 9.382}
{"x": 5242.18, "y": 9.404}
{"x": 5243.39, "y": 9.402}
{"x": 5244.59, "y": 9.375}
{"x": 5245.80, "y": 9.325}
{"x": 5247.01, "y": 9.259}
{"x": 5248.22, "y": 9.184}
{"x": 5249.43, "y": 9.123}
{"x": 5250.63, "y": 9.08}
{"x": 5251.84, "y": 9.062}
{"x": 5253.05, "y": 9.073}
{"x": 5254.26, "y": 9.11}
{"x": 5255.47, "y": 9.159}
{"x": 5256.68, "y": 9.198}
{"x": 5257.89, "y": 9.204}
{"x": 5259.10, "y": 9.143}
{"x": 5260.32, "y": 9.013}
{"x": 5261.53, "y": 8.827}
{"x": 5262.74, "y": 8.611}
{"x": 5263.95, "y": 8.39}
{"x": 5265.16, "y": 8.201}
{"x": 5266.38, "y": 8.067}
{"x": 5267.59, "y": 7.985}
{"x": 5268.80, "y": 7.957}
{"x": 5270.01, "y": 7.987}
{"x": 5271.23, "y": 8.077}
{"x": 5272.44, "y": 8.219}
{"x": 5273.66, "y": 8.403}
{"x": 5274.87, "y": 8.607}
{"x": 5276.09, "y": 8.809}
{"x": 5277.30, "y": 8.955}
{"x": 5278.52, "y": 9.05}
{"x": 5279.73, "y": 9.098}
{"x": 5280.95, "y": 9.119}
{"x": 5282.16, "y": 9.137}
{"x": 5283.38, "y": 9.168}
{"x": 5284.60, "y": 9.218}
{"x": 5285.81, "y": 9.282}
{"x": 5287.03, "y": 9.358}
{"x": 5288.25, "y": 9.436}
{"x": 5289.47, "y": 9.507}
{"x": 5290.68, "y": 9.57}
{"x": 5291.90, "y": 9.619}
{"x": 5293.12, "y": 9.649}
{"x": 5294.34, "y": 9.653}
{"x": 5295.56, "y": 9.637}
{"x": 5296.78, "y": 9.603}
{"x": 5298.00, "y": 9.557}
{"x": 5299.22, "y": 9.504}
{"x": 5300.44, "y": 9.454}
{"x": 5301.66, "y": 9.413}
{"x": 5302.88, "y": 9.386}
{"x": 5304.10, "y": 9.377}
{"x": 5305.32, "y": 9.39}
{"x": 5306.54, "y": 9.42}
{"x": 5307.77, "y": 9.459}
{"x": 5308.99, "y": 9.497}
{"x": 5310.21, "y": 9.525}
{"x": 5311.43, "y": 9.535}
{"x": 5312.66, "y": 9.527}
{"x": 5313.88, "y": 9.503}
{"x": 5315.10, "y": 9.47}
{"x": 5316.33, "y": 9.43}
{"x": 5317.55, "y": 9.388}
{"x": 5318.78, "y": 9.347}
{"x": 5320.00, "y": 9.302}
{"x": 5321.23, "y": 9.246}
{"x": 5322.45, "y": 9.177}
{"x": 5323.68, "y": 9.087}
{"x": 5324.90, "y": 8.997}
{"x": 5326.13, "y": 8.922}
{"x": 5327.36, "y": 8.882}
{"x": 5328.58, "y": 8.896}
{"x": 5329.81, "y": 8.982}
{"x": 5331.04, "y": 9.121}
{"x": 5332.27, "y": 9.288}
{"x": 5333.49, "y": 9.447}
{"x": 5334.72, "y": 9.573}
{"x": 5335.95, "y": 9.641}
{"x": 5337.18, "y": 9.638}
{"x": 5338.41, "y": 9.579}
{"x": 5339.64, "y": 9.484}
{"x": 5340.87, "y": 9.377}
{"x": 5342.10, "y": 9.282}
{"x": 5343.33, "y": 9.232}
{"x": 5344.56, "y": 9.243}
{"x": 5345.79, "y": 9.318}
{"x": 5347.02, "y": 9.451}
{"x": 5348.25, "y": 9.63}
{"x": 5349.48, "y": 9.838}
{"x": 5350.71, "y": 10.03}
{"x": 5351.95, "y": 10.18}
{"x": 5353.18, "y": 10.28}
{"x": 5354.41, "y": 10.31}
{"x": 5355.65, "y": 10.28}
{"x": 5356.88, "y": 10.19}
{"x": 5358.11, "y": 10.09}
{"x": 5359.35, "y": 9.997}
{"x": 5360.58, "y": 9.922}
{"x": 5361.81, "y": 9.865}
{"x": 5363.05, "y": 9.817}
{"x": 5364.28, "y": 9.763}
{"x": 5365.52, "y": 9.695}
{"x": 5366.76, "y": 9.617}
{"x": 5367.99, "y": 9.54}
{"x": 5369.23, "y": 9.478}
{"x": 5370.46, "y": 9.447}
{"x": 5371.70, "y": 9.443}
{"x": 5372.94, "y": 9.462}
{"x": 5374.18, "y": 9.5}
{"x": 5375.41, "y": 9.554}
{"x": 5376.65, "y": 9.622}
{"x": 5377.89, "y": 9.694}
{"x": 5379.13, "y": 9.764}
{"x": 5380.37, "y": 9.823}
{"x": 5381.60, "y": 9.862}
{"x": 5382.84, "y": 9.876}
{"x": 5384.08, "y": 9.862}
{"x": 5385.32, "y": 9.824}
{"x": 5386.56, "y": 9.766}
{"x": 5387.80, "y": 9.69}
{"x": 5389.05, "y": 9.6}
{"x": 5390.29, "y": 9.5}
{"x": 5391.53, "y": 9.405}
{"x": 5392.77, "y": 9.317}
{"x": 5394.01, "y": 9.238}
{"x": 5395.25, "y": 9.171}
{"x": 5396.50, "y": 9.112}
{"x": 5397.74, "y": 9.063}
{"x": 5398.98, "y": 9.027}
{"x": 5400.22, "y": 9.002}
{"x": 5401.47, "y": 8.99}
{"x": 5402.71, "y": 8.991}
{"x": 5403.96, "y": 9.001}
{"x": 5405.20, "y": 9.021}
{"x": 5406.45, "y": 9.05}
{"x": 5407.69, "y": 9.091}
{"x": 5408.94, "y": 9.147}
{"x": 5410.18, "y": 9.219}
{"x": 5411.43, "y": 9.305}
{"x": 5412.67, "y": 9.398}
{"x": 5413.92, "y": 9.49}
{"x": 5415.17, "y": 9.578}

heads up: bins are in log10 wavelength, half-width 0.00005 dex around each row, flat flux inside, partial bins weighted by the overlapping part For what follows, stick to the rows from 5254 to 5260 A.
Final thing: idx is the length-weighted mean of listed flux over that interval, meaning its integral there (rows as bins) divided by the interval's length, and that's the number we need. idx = 9.15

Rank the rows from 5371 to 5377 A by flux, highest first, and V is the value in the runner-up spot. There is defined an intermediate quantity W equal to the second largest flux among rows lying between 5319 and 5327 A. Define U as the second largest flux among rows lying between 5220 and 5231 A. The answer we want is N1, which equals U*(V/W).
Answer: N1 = 9.4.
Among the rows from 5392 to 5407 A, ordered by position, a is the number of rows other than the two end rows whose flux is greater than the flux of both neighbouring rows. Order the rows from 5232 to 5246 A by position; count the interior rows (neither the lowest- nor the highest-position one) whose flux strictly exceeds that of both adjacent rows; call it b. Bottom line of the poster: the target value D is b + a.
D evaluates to 1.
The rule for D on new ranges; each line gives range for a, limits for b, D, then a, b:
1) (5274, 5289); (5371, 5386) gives 1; 0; 1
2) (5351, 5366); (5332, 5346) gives 2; 1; 1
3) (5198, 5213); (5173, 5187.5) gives 2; 1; 1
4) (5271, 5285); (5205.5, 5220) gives 0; 0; 0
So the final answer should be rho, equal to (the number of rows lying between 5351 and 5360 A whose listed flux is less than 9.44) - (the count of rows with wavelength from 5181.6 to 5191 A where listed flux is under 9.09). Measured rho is -8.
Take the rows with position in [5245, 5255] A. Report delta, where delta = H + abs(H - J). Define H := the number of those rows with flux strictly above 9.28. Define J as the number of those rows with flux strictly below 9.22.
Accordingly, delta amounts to 6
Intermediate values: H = 1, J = 6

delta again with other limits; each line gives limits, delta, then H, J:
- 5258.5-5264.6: 5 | 0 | 5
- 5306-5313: 12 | 6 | 0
